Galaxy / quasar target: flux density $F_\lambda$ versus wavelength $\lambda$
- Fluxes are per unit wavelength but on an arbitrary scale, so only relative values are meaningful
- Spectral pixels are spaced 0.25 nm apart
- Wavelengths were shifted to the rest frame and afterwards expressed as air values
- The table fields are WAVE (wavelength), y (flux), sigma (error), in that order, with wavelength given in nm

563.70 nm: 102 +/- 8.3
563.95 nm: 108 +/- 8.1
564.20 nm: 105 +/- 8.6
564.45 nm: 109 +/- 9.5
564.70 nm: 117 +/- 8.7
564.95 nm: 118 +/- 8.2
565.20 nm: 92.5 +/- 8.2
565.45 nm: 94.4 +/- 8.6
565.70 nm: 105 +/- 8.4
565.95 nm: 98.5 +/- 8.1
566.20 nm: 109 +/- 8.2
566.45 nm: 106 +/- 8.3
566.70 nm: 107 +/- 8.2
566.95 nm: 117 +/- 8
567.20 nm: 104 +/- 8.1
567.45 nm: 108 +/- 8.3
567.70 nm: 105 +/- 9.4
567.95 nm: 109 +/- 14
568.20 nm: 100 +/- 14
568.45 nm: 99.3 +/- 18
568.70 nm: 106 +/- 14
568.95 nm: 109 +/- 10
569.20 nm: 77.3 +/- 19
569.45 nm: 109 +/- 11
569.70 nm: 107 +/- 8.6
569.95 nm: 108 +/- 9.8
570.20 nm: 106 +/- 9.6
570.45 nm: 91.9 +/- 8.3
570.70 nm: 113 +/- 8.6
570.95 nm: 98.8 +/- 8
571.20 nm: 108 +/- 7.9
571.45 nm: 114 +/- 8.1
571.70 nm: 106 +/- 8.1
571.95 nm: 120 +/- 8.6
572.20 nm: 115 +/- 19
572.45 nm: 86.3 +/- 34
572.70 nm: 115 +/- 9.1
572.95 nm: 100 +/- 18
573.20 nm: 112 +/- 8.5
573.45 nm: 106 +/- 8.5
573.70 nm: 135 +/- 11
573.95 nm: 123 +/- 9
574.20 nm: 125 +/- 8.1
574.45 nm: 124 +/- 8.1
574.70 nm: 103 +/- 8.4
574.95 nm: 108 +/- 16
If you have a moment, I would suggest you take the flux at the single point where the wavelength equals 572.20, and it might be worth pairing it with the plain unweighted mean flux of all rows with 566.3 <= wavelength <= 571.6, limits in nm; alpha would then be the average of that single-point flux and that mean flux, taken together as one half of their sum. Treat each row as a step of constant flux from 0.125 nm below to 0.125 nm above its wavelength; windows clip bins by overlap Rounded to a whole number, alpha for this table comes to 110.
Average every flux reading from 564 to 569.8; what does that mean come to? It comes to 105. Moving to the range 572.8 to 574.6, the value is 118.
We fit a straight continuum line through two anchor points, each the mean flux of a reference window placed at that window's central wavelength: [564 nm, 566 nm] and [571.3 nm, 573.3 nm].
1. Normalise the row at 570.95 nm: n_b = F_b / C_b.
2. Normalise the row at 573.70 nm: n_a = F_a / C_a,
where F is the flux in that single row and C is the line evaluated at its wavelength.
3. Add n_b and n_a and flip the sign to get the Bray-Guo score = -2.15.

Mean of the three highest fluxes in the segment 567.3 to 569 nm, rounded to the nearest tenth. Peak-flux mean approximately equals 108.7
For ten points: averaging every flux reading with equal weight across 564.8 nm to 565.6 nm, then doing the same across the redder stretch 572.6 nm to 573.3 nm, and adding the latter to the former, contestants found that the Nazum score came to 211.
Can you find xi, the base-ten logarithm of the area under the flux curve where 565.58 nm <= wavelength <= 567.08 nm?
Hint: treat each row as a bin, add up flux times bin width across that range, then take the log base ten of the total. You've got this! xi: 2.21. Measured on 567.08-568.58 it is 2.19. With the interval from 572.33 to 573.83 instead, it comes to 2.21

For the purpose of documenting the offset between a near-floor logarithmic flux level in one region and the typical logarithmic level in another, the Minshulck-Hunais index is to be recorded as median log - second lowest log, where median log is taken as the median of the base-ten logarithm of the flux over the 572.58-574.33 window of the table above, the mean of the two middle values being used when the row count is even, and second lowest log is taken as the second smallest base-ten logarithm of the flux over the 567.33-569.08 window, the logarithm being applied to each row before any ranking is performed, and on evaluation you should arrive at 0.061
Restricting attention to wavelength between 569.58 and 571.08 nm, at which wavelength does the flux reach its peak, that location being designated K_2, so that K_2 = 570.70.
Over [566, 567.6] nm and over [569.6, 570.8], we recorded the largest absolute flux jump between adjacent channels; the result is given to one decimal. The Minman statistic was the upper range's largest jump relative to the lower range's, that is 1.6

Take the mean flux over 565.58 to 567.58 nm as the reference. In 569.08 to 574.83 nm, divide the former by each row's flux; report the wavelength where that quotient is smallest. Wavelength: 573.70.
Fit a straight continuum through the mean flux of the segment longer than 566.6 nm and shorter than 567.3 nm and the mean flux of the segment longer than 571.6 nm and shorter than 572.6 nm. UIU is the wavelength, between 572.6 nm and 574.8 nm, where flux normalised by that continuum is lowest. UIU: 572.95 nm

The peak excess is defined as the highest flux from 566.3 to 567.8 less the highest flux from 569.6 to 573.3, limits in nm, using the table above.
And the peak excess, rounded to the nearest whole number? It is -3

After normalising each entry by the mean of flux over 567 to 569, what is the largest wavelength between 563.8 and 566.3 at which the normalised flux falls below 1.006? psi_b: 565.95 nm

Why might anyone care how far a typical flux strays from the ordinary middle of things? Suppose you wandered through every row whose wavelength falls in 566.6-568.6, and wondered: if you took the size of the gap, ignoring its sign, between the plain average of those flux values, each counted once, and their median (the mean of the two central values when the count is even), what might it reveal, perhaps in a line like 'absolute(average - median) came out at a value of 0.2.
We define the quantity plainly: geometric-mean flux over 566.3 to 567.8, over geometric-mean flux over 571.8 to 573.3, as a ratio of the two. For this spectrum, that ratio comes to 1.00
